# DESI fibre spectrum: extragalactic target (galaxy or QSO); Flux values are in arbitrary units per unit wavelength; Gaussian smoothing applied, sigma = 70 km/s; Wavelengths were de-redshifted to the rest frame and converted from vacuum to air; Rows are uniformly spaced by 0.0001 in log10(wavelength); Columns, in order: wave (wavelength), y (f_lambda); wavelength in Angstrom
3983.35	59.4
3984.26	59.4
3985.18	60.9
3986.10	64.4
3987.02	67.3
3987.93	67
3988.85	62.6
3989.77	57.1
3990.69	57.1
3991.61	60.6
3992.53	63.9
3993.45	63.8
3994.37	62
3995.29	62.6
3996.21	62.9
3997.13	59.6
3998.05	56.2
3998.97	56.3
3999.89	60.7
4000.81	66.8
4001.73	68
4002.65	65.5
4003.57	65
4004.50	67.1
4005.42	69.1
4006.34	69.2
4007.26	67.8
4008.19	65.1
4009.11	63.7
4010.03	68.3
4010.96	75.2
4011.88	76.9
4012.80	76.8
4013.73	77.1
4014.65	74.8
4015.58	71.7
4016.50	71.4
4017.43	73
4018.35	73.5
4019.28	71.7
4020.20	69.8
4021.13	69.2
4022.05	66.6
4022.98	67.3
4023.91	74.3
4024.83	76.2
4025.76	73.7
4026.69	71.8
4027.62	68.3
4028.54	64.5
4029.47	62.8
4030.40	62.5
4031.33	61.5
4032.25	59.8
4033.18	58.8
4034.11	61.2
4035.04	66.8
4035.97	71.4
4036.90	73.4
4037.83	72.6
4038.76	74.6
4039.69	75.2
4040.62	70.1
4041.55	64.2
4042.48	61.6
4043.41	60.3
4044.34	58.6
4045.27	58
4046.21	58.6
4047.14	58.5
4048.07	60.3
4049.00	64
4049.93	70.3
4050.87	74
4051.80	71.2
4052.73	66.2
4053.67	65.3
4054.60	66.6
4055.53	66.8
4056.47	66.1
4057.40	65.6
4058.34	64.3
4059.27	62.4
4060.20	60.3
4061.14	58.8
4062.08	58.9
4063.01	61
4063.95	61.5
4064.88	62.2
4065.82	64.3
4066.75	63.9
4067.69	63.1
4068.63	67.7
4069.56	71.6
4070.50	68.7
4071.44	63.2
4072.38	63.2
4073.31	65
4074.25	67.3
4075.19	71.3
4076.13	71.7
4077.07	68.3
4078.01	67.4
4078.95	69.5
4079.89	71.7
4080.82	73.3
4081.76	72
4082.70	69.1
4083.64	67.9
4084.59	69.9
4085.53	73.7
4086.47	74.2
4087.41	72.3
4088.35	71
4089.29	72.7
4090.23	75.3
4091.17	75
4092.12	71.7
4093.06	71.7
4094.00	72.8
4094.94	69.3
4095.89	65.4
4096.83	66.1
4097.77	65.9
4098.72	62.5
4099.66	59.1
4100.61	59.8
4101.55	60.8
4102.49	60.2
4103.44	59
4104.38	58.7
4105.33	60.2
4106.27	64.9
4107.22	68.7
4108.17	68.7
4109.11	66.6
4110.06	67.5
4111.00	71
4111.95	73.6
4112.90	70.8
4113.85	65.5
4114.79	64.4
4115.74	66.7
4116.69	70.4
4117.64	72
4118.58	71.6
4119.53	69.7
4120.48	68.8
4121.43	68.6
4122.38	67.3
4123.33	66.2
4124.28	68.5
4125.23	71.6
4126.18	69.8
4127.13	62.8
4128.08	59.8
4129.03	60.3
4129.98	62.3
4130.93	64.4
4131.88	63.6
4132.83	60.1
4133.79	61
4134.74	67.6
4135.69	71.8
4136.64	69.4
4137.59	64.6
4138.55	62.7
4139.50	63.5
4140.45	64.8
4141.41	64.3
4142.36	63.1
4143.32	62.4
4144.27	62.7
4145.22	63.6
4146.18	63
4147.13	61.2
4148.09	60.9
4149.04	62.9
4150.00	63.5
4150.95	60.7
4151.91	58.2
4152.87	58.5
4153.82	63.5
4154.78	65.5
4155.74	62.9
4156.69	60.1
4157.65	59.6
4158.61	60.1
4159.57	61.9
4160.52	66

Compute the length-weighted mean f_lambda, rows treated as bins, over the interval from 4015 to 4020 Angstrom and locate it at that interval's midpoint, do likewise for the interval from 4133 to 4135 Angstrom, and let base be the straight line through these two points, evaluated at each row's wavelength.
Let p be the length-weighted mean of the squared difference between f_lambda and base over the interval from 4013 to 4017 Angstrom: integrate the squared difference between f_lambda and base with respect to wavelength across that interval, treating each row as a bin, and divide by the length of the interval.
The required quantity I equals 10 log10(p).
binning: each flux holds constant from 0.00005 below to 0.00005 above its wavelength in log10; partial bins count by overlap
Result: 9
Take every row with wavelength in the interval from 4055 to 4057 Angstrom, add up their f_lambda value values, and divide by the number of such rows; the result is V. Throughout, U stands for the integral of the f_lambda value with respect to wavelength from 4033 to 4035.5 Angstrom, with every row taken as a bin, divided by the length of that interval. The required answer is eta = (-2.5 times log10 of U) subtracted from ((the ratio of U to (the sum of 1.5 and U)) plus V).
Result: 71.9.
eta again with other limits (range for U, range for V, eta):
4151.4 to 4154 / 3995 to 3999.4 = 64.9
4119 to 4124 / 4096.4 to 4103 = 67.6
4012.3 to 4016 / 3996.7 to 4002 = 66.9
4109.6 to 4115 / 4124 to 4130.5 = 70.6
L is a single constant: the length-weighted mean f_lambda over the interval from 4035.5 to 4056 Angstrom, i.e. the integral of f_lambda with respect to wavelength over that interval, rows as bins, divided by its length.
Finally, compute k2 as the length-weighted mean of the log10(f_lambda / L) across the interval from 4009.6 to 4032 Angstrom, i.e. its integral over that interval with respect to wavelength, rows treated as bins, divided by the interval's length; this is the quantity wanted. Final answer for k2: 0.03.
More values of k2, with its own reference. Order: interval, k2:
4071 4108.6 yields 0.01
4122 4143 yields -0.01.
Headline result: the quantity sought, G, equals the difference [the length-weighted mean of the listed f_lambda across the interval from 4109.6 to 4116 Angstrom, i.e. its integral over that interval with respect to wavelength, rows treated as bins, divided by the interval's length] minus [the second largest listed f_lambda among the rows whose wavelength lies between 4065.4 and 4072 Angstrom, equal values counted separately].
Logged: 0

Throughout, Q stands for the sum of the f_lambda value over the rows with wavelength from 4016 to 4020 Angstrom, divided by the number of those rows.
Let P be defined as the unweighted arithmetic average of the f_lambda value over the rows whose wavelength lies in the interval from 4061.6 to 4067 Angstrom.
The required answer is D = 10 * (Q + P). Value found 1344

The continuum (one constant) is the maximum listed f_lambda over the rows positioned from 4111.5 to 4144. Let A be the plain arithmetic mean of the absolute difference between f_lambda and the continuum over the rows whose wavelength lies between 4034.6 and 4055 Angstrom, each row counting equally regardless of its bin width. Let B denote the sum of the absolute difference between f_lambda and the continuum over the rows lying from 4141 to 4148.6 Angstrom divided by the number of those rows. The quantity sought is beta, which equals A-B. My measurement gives -4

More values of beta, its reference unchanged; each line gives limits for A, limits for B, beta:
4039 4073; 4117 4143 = 2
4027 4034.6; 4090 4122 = 5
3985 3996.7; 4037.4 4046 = 3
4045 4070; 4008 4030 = 6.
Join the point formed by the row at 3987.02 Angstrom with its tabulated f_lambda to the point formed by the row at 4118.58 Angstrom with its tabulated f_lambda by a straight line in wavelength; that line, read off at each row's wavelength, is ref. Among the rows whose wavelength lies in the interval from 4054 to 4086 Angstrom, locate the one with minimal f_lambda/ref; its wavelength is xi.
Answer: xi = 4061.14 Angstrom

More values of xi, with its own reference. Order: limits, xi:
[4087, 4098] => 4095.89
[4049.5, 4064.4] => 4061.14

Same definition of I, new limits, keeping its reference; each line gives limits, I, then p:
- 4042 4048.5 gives 21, 114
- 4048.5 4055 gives 11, 13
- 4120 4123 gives 12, 17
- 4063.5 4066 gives 16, 38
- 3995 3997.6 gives 22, 152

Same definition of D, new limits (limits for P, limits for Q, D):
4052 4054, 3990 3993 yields 1263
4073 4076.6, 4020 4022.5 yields 1374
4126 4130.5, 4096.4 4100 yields 1264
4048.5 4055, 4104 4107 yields 1295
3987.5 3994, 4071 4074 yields 1255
